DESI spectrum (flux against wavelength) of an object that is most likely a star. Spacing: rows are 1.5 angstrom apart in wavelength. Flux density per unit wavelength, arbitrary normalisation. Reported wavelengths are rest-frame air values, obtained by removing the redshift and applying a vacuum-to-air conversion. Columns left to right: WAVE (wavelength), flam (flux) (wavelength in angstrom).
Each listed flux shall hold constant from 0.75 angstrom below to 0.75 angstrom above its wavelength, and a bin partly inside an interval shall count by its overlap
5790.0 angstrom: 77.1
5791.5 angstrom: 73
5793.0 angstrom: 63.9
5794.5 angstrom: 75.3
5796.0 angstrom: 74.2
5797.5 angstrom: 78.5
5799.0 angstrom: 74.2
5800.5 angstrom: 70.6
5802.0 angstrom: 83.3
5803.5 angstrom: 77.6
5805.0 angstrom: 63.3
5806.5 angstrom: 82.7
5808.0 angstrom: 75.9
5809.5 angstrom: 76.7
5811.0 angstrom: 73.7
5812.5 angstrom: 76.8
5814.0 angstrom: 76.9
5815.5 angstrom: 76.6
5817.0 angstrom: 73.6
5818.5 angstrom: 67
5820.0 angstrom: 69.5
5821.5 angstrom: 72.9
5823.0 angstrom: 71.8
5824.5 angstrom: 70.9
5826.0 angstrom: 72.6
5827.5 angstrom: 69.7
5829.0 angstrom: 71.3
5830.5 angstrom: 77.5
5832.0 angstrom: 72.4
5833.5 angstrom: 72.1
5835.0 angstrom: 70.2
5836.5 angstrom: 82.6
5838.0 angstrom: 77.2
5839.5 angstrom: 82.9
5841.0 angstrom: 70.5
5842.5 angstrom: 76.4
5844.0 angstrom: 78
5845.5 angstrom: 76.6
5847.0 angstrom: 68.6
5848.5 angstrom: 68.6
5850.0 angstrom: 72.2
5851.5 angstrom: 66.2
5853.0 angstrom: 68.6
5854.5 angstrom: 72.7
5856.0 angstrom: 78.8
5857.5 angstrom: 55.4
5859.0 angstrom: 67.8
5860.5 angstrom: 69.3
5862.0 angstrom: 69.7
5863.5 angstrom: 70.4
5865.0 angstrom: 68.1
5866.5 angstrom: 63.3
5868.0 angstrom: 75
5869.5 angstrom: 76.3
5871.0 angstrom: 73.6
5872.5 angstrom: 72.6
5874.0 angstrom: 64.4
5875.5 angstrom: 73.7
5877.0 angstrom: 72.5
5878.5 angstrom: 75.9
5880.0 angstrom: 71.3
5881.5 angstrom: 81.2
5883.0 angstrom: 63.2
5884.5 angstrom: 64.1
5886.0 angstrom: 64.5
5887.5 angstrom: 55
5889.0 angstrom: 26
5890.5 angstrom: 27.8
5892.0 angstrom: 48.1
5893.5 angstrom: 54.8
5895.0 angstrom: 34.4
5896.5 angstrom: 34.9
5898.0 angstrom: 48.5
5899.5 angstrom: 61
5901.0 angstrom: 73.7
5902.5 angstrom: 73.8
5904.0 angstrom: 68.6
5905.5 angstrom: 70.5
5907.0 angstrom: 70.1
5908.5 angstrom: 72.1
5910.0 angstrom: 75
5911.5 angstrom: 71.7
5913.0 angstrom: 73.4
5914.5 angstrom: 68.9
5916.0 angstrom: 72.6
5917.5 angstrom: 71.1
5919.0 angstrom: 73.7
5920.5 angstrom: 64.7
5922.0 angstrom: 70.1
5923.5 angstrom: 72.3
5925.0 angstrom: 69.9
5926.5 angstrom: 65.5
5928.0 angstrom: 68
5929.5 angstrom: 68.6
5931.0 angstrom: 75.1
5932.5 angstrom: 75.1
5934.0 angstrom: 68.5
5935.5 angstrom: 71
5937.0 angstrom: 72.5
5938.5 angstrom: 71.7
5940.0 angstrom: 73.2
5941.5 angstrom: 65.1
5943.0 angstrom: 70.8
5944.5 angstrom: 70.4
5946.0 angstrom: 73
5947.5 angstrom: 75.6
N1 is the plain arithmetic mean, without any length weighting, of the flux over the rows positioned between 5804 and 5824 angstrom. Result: 73.6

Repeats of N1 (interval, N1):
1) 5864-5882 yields 72.3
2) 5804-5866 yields 72.6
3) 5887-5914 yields 57.7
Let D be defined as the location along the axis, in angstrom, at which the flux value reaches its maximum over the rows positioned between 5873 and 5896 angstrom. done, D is 5881.5 angstrom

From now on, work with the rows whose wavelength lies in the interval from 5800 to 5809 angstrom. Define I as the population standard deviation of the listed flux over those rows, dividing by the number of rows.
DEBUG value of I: 7.0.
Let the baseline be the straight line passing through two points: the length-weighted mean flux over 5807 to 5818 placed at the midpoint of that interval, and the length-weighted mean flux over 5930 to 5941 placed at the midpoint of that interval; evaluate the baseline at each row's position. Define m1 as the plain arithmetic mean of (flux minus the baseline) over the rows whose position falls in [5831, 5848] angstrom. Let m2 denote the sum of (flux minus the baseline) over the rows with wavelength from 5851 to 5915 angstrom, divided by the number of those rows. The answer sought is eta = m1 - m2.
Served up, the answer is 9.2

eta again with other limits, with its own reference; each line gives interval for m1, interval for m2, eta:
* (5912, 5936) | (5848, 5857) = 1.4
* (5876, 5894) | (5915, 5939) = -13.1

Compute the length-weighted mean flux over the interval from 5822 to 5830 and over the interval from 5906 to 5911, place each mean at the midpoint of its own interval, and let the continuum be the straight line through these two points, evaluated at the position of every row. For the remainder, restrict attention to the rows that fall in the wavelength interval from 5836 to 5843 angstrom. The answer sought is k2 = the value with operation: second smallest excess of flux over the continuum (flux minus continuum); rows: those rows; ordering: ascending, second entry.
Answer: 5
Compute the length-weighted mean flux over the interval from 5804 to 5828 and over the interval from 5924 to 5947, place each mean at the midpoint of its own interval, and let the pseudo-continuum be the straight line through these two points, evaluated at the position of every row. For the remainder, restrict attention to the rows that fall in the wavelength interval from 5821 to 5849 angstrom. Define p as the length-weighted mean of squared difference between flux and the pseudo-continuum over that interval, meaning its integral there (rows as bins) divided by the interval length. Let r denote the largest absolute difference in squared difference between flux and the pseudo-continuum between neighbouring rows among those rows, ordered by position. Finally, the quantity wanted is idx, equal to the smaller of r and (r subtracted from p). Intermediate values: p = 19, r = 99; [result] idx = -79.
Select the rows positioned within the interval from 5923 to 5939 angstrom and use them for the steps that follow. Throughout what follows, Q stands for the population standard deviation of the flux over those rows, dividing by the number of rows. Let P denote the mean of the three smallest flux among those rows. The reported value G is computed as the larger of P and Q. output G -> 67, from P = 67.3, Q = 2.9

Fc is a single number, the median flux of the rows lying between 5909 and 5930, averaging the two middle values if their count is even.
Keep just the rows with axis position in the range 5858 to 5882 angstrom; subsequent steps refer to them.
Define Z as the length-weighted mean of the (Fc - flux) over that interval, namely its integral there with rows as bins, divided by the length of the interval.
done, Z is -0.7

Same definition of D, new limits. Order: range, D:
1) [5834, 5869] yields 5839.5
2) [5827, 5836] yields 5830.5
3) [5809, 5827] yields 5814.0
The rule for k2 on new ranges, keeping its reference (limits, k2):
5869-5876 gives 1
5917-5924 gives -2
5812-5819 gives 2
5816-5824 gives -2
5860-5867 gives -4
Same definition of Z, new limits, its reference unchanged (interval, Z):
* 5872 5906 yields 10.7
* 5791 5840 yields -3.5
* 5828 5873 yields -1.5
